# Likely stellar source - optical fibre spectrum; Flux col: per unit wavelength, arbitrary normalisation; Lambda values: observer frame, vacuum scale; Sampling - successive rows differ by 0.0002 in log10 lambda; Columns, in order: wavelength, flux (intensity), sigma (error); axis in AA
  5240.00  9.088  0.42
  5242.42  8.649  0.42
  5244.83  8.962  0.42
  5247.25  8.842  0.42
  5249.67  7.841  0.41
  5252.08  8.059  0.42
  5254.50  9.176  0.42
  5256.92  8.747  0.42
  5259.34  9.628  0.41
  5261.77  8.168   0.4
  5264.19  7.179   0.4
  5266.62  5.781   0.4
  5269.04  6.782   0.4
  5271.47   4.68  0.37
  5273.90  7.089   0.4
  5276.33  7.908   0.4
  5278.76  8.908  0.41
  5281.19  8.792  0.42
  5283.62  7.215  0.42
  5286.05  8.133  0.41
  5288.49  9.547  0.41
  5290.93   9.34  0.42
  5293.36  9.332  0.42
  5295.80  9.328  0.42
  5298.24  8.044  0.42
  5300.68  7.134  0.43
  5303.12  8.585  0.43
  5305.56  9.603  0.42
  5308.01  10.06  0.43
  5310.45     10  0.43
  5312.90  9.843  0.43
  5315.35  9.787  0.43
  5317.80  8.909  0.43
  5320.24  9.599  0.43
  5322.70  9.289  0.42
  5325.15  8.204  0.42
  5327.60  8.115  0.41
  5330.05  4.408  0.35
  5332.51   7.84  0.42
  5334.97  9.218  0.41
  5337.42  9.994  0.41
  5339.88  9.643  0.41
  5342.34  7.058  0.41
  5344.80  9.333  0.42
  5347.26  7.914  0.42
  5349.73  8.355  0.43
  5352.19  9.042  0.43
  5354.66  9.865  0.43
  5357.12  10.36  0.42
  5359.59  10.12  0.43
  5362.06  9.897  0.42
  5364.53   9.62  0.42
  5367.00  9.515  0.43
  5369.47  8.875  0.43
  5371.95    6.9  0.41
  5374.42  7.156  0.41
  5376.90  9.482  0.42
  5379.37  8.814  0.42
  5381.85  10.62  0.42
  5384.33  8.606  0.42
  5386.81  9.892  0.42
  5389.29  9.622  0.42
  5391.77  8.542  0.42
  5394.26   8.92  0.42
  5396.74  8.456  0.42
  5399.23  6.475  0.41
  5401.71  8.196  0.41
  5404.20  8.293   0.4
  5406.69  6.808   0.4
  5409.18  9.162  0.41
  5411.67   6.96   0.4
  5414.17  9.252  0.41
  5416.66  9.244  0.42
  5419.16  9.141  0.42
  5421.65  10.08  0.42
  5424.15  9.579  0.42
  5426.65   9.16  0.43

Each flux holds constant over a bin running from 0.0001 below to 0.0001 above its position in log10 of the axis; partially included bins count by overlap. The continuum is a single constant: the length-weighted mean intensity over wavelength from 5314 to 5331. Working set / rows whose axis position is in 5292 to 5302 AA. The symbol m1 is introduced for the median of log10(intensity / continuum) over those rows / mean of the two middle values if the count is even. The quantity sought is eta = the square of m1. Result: 0.0002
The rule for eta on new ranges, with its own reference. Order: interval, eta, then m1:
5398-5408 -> 0.0026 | -0.05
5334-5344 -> 0.0025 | 0.05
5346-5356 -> 0.0002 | 0.01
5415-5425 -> 0.0024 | 0.05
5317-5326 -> 0.0012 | 0.03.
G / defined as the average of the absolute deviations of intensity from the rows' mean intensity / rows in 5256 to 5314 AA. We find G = 1.12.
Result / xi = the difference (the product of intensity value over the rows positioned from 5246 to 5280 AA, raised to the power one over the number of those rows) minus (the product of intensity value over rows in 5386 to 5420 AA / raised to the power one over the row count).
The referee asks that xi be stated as -0.8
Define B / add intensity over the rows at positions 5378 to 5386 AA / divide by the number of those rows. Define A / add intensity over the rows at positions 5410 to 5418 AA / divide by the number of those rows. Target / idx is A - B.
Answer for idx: -0.9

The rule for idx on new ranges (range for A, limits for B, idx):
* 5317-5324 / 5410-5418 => 0.8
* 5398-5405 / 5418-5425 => -1.9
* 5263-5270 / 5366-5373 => -1.8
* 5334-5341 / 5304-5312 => -0.3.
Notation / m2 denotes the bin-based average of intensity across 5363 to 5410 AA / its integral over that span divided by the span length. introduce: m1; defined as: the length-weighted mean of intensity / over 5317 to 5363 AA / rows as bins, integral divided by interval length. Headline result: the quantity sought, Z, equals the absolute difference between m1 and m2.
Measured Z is 0.16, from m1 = 8.8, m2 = 8.63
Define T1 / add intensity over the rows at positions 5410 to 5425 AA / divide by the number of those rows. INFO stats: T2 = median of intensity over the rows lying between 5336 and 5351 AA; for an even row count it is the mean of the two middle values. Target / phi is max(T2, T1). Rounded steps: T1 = 9.0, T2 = 8.8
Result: 9.0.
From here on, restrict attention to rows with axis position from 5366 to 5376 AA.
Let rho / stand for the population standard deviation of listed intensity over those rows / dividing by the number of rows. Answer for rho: 1.11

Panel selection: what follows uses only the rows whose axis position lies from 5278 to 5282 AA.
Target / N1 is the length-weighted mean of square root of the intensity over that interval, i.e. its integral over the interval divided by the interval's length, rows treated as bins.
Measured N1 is 2.976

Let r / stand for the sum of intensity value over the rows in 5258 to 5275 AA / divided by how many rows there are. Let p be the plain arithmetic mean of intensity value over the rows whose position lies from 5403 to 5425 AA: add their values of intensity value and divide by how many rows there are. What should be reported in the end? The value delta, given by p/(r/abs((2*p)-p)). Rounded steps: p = 8.72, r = 7.04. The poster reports 10.8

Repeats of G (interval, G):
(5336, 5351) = 0.94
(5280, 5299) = 0.69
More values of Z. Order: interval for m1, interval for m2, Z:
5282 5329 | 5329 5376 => 0.22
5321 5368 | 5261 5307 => 0.85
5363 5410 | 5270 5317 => 0.04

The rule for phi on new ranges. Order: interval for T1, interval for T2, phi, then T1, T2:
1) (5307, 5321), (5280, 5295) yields 9.7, 9.7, 9.1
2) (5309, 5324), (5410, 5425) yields 9.6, 9.6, 9.2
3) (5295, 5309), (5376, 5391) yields 9.6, 8.8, 9.6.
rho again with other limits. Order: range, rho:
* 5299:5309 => 1.12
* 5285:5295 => 0.56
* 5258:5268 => 1.40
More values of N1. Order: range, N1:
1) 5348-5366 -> 3.089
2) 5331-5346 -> 2.952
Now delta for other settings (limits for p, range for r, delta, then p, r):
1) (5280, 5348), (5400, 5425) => 8.8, 8.72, 8.67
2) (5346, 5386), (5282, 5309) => 9.4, 9.07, 8.76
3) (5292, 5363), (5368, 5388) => 9.1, 8.93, 8.79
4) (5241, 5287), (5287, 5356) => 7.1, 7.92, 8.84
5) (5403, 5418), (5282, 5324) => 7.6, 8.29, 9.04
